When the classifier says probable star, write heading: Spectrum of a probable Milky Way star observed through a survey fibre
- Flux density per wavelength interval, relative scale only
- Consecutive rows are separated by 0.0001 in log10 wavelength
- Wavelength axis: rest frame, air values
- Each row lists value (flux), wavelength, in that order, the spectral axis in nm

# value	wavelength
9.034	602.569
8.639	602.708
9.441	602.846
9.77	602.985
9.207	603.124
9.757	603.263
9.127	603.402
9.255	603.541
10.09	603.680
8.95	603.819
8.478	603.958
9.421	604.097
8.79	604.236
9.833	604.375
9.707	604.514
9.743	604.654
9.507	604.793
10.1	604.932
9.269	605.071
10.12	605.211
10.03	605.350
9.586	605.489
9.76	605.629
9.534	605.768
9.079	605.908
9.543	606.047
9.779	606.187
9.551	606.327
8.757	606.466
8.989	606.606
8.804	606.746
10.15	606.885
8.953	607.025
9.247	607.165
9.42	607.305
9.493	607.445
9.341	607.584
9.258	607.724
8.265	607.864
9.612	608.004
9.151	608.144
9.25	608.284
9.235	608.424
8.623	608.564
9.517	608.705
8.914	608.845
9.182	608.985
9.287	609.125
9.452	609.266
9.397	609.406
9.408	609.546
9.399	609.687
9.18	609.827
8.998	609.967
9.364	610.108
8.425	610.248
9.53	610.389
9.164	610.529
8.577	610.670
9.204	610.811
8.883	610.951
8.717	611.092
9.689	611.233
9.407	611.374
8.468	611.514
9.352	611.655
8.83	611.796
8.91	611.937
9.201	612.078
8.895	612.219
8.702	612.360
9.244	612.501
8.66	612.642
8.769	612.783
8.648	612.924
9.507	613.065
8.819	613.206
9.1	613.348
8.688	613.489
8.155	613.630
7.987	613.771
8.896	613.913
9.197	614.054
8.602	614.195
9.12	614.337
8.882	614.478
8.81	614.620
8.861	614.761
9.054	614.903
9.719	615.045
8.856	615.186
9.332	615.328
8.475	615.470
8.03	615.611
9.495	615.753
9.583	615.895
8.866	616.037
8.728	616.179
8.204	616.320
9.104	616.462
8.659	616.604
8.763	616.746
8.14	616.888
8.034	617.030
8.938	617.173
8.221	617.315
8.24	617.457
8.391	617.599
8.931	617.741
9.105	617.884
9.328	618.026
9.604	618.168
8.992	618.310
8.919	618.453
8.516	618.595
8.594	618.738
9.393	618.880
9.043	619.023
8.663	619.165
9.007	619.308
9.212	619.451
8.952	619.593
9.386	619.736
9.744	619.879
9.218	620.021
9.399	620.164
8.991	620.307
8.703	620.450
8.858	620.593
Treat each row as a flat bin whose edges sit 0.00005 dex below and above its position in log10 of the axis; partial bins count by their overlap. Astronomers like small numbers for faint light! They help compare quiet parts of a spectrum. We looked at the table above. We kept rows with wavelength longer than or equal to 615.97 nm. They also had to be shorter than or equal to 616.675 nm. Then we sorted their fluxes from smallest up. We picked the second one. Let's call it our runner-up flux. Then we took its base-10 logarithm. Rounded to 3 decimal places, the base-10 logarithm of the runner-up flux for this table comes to 0.937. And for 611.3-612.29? 0.946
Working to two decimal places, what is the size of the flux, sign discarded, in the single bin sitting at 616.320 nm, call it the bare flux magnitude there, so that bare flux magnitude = 8.20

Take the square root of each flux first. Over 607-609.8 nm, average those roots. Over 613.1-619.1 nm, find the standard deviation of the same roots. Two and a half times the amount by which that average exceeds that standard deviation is 7.40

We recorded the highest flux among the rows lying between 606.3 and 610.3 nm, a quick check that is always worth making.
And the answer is 10.15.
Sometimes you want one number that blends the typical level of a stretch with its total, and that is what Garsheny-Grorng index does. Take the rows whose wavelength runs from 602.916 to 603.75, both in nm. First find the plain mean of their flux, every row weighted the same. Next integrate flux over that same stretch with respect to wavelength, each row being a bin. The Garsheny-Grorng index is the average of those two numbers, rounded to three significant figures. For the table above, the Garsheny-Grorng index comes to 8.74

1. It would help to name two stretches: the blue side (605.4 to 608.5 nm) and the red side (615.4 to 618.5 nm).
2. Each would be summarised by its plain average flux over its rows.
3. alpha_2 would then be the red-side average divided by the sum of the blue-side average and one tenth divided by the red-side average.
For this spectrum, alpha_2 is 0.94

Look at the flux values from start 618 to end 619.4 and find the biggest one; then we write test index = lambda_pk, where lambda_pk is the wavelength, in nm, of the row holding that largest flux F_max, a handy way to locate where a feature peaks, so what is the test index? 618.168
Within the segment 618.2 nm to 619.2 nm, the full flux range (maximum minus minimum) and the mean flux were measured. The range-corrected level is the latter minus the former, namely 8.0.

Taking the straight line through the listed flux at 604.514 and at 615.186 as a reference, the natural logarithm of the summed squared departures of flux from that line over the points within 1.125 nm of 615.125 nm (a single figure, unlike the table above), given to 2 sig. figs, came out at 1.1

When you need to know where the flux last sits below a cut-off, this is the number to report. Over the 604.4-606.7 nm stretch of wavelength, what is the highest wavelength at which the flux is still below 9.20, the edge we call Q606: 606.606 nm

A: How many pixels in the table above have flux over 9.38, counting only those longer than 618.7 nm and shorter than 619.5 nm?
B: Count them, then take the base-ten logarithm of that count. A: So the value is 0.0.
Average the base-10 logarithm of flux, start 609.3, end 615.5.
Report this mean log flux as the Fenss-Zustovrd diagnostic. 0.953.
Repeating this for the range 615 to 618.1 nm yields 0.943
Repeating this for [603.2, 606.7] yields 0.976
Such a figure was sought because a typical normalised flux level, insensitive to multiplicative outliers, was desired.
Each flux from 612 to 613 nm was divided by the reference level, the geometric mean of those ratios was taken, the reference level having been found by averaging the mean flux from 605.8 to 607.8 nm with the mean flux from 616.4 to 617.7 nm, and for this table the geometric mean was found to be 1.00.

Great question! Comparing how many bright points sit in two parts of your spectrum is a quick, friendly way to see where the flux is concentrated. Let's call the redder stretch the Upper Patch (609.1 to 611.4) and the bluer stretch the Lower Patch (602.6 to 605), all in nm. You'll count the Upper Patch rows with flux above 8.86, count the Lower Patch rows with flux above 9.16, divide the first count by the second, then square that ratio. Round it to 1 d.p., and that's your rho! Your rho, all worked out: 1.4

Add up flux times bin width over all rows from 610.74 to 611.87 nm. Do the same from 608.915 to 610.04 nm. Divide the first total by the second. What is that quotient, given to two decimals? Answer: 0.98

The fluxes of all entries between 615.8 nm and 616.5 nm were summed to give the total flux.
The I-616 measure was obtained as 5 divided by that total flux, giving 0.112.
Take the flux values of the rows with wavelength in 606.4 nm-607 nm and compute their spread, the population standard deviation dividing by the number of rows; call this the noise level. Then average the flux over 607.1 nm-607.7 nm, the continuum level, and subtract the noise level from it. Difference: 8.81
